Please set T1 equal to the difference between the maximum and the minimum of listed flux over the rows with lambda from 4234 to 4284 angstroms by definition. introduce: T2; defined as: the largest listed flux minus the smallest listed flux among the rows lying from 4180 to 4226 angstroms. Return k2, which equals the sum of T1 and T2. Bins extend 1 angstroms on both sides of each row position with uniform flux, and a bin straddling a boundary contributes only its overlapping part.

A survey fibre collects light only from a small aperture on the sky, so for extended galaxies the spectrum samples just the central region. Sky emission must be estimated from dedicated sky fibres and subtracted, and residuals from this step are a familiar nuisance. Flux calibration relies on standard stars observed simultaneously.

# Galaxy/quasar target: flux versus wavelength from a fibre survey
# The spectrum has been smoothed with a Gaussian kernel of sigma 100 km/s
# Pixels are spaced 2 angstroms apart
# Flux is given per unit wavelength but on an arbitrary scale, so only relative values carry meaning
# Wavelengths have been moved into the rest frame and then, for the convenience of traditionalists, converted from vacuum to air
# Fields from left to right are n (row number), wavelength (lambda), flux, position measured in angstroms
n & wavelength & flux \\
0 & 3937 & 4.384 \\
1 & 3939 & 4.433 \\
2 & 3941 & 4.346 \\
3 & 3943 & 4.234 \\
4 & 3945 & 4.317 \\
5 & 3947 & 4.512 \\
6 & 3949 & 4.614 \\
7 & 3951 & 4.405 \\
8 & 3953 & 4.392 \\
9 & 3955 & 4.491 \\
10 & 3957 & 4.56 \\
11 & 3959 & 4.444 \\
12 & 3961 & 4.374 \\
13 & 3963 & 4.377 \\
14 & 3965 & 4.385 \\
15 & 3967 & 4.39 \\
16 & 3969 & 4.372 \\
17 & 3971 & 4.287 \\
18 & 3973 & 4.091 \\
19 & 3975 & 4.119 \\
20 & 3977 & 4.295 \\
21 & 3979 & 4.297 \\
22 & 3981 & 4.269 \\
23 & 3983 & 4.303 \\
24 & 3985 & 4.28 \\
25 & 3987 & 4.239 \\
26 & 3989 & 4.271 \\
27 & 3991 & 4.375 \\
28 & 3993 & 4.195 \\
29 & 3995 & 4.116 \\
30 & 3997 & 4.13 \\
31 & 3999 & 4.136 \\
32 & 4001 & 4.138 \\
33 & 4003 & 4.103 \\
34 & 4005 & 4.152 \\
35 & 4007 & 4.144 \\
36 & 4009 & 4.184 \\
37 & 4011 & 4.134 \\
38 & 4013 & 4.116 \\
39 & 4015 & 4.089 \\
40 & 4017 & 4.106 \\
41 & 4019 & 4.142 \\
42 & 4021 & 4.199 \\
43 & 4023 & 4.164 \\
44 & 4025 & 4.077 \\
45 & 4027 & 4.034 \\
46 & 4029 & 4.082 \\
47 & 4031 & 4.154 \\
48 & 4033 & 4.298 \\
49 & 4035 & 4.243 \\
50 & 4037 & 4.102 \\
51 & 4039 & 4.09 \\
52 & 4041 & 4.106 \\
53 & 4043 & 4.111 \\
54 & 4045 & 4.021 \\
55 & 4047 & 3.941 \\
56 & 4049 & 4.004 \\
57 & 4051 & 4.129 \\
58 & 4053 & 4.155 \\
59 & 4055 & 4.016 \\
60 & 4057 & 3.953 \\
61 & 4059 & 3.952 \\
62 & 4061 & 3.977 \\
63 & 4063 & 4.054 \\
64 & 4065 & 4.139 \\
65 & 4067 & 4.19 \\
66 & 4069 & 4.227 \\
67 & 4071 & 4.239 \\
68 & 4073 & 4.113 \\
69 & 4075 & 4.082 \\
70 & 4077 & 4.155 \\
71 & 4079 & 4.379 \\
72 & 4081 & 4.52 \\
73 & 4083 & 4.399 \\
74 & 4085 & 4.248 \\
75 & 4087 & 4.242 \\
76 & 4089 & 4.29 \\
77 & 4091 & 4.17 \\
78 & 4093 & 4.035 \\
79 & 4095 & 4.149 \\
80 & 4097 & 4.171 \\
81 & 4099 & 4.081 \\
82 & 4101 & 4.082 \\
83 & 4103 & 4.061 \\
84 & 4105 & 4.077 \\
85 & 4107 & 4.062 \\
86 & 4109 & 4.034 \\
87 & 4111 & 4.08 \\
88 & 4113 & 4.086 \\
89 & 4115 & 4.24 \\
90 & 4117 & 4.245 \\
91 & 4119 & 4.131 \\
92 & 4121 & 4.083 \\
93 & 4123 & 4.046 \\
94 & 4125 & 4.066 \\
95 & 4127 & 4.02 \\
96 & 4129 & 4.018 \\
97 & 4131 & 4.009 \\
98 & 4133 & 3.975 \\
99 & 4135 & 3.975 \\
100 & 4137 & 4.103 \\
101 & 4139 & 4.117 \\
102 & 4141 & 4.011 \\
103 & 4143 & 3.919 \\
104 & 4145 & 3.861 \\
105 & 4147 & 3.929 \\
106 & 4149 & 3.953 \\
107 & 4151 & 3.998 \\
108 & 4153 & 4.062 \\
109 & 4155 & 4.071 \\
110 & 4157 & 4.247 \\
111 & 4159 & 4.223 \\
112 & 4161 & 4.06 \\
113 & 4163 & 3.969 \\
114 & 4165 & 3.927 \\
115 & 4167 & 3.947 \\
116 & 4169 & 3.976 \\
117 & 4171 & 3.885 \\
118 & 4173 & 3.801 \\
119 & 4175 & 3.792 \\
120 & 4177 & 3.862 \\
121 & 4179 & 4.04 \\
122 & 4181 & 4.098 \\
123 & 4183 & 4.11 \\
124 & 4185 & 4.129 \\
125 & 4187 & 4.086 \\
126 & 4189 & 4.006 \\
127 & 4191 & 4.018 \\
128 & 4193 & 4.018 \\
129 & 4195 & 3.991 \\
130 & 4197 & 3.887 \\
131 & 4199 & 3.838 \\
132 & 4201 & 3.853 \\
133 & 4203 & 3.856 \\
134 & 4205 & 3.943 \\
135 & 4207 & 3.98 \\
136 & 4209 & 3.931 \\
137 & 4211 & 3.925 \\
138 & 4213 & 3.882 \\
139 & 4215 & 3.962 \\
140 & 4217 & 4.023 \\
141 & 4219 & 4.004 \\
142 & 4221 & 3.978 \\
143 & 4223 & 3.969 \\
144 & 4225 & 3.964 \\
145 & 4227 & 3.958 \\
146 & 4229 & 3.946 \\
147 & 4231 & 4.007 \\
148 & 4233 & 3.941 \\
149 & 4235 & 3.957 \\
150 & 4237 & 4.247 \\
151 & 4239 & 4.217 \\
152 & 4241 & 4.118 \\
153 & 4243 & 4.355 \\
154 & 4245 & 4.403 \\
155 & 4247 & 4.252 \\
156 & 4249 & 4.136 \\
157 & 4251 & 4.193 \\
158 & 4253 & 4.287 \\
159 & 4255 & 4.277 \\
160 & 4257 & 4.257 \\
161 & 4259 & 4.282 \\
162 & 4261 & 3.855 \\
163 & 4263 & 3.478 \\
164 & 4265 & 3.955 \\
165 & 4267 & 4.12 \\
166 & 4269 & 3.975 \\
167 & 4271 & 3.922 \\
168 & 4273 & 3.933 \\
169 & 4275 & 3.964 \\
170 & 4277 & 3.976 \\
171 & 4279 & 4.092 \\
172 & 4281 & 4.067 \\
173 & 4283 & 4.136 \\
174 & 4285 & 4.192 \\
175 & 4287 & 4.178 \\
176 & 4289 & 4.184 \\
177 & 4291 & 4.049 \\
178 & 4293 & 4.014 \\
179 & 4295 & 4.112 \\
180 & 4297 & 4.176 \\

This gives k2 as 1.2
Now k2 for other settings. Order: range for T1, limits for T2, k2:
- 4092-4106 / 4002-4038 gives 0.4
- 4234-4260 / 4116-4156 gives 0.8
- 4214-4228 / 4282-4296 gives 0.2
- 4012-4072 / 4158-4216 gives 0.8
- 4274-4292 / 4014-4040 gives 0.5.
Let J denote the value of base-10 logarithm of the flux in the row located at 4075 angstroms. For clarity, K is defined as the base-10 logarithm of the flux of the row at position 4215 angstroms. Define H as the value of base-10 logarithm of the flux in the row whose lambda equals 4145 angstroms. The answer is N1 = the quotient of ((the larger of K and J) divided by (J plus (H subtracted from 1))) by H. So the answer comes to 1.02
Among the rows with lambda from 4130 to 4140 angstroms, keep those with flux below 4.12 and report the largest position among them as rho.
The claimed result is 4139 angstroms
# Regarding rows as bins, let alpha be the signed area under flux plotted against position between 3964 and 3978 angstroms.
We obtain 60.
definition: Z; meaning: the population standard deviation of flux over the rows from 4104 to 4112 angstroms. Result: 0.018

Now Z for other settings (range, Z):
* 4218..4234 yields 0.023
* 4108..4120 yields 0.080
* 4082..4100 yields 0.104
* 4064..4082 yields 0.132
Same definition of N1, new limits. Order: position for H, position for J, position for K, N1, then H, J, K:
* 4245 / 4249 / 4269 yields 0.98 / 0.644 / 0.62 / 0.599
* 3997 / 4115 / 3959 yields 1.04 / 0.616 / 0.63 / 0.648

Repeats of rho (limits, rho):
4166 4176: 4175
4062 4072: 4063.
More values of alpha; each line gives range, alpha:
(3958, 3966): 35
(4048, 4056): 33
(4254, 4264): 40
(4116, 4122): 25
